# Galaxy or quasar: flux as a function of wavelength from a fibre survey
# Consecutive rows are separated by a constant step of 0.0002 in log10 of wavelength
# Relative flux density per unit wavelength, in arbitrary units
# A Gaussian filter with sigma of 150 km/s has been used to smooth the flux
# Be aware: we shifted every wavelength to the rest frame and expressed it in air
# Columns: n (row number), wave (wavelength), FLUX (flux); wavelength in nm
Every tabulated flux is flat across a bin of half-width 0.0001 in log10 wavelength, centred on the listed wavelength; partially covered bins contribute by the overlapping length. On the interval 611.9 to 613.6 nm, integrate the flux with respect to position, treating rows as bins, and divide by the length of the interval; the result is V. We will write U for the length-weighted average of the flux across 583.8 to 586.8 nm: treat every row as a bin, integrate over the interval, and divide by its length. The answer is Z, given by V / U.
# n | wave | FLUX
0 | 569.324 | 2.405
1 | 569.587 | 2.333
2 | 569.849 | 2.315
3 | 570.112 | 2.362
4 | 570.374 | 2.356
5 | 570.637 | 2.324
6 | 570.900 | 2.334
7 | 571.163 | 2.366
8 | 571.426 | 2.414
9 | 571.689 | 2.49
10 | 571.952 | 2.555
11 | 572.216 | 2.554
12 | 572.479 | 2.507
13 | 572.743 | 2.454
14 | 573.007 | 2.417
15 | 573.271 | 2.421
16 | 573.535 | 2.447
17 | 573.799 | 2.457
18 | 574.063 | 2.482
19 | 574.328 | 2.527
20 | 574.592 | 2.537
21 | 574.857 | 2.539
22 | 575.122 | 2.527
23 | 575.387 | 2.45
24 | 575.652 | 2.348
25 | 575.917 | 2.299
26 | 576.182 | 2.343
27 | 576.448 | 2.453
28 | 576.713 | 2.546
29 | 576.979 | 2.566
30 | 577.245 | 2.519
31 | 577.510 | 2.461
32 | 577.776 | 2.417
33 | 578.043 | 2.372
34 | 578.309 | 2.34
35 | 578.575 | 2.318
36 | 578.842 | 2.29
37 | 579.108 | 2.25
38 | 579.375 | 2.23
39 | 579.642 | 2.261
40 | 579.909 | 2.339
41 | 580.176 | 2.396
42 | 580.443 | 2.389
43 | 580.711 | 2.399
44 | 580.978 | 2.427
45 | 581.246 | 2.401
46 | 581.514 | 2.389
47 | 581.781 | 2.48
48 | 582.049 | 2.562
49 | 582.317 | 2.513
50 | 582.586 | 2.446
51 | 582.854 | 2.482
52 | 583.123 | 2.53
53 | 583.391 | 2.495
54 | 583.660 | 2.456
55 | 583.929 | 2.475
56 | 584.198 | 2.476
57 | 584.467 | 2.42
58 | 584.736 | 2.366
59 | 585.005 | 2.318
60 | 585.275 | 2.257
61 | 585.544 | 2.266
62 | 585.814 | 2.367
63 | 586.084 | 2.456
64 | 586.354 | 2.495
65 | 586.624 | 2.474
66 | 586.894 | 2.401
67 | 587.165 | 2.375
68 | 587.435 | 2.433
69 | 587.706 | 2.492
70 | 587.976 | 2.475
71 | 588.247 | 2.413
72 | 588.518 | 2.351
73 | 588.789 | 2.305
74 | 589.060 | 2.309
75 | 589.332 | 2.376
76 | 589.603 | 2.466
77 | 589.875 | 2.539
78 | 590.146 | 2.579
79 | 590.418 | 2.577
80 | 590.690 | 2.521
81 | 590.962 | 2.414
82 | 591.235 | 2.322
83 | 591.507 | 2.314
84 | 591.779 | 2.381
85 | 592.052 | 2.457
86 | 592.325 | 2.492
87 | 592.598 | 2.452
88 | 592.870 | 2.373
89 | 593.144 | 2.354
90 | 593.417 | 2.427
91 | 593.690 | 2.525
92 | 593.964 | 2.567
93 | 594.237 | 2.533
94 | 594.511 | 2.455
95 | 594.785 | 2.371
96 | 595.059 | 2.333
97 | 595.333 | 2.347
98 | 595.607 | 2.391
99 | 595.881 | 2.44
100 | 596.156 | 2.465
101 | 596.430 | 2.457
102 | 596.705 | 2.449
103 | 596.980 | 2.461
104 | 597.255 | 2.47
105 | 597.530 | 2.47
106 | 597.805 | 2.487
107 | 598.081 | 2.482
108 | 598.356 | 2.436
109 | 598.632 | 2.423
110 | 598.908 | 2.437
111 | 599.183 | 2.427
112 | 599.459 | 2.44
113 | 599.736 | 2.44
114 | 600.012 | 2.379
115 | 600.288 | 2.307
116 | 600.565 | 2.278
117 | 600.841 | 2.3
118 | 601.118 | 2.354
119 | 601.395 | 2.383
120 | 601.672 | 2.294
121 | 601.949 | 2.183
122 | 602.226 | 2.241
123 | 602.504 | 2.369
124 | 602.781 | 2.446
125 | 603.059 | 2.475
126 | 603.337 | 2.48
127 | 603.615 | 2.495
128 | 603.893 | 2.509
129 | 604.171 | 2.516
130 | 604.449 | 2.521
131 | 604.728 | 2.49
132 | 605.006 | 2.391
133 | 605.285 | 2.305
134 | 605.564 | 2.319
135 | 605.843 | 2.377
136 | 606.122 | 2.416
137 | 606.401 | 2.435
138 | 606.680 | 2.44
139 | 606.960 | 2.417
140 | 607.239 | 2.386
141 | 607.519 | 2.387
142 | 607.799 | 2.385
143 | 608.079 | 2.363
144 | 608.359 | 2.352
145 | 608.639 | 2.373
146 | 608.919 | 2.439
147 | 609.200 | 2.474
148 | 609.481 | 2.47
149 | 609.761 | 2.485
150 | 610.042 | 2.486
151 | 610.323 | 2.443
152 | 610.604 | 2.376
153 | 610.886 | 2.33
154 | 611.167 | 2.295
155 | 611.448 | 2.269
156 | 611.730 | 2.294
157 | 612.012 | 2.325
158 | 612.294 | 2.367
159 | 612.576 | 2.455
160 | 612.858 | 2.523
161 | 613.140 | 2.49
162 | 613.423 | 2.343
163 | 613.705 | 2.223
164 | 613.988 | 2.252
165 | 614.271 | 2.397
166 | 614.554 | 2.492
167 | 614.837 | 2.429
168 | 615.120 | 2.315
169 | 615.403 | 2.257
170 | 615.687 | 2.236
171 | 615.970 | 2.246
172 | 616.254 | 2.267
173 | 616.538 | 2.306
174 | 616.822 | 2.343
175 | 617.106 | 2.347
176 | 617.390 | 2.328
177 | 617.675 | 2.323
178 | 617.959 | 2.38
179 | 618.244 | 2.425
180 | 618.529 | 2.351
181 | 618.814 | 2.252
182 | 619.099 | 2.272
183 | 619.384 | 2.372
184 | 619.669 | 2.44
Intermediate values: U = 2.40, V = 2.42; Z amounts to 1.01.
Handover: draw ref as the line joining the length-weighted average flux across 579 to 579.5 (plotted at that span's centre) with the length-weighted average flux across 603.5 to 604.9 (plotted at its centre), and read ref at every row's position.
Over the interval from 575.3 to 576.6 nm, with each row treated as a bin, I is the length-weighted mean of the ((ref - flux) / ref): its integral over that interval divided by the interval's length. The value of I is -0.08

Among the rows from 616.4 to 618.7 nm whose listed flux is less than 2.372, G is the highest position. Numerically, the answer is 618.529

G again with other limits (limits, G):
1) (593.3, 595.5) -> 595.333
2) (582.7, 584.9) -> 584.736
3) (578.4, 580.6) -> 579.909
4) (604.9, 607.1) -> 605.564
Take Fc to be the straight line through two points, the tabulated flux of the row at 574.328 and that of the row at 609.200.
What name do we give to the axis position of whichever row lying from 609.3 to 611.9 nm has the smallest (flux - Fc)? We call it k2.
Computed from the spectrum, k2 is 611.448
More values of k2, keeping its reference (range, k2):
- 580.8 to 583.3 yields 581.514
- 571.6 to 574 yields 573.007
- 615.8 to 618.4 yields 615.970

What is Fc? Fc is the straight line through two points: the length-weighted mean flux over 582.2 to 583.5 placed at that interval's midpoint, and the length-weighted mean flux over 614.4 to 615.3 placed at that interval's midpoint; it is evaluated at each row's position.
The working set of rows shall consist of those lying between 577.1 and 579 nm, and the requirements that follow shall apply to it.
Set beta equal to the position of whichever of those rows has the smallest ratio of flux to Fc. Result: 578.842 nm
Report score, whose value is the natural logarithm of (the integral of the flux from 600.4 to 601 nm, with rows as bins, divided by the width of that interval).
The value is 0.83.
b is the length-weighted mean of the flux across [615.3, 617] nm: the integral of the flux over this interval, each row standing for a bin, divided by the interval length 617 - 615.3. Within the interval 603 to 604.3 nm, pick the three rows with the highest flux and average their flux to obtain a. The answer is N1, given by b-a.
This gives -0.23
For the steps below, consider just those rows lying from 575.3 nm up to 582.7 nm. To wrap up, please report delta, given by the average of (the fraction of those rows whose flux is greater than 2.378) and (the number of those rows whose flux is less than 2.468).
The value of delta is 11.3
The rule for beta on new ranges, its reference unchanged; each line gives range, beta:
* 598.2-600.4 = 600.288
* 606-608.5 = 608.359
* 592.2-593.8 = 593.144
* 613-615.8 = 613.705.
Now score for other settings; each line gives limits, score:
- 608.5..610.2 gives 0.90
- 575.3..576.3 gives 0.86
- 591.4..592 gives 0.86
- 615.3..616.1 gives 0.81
